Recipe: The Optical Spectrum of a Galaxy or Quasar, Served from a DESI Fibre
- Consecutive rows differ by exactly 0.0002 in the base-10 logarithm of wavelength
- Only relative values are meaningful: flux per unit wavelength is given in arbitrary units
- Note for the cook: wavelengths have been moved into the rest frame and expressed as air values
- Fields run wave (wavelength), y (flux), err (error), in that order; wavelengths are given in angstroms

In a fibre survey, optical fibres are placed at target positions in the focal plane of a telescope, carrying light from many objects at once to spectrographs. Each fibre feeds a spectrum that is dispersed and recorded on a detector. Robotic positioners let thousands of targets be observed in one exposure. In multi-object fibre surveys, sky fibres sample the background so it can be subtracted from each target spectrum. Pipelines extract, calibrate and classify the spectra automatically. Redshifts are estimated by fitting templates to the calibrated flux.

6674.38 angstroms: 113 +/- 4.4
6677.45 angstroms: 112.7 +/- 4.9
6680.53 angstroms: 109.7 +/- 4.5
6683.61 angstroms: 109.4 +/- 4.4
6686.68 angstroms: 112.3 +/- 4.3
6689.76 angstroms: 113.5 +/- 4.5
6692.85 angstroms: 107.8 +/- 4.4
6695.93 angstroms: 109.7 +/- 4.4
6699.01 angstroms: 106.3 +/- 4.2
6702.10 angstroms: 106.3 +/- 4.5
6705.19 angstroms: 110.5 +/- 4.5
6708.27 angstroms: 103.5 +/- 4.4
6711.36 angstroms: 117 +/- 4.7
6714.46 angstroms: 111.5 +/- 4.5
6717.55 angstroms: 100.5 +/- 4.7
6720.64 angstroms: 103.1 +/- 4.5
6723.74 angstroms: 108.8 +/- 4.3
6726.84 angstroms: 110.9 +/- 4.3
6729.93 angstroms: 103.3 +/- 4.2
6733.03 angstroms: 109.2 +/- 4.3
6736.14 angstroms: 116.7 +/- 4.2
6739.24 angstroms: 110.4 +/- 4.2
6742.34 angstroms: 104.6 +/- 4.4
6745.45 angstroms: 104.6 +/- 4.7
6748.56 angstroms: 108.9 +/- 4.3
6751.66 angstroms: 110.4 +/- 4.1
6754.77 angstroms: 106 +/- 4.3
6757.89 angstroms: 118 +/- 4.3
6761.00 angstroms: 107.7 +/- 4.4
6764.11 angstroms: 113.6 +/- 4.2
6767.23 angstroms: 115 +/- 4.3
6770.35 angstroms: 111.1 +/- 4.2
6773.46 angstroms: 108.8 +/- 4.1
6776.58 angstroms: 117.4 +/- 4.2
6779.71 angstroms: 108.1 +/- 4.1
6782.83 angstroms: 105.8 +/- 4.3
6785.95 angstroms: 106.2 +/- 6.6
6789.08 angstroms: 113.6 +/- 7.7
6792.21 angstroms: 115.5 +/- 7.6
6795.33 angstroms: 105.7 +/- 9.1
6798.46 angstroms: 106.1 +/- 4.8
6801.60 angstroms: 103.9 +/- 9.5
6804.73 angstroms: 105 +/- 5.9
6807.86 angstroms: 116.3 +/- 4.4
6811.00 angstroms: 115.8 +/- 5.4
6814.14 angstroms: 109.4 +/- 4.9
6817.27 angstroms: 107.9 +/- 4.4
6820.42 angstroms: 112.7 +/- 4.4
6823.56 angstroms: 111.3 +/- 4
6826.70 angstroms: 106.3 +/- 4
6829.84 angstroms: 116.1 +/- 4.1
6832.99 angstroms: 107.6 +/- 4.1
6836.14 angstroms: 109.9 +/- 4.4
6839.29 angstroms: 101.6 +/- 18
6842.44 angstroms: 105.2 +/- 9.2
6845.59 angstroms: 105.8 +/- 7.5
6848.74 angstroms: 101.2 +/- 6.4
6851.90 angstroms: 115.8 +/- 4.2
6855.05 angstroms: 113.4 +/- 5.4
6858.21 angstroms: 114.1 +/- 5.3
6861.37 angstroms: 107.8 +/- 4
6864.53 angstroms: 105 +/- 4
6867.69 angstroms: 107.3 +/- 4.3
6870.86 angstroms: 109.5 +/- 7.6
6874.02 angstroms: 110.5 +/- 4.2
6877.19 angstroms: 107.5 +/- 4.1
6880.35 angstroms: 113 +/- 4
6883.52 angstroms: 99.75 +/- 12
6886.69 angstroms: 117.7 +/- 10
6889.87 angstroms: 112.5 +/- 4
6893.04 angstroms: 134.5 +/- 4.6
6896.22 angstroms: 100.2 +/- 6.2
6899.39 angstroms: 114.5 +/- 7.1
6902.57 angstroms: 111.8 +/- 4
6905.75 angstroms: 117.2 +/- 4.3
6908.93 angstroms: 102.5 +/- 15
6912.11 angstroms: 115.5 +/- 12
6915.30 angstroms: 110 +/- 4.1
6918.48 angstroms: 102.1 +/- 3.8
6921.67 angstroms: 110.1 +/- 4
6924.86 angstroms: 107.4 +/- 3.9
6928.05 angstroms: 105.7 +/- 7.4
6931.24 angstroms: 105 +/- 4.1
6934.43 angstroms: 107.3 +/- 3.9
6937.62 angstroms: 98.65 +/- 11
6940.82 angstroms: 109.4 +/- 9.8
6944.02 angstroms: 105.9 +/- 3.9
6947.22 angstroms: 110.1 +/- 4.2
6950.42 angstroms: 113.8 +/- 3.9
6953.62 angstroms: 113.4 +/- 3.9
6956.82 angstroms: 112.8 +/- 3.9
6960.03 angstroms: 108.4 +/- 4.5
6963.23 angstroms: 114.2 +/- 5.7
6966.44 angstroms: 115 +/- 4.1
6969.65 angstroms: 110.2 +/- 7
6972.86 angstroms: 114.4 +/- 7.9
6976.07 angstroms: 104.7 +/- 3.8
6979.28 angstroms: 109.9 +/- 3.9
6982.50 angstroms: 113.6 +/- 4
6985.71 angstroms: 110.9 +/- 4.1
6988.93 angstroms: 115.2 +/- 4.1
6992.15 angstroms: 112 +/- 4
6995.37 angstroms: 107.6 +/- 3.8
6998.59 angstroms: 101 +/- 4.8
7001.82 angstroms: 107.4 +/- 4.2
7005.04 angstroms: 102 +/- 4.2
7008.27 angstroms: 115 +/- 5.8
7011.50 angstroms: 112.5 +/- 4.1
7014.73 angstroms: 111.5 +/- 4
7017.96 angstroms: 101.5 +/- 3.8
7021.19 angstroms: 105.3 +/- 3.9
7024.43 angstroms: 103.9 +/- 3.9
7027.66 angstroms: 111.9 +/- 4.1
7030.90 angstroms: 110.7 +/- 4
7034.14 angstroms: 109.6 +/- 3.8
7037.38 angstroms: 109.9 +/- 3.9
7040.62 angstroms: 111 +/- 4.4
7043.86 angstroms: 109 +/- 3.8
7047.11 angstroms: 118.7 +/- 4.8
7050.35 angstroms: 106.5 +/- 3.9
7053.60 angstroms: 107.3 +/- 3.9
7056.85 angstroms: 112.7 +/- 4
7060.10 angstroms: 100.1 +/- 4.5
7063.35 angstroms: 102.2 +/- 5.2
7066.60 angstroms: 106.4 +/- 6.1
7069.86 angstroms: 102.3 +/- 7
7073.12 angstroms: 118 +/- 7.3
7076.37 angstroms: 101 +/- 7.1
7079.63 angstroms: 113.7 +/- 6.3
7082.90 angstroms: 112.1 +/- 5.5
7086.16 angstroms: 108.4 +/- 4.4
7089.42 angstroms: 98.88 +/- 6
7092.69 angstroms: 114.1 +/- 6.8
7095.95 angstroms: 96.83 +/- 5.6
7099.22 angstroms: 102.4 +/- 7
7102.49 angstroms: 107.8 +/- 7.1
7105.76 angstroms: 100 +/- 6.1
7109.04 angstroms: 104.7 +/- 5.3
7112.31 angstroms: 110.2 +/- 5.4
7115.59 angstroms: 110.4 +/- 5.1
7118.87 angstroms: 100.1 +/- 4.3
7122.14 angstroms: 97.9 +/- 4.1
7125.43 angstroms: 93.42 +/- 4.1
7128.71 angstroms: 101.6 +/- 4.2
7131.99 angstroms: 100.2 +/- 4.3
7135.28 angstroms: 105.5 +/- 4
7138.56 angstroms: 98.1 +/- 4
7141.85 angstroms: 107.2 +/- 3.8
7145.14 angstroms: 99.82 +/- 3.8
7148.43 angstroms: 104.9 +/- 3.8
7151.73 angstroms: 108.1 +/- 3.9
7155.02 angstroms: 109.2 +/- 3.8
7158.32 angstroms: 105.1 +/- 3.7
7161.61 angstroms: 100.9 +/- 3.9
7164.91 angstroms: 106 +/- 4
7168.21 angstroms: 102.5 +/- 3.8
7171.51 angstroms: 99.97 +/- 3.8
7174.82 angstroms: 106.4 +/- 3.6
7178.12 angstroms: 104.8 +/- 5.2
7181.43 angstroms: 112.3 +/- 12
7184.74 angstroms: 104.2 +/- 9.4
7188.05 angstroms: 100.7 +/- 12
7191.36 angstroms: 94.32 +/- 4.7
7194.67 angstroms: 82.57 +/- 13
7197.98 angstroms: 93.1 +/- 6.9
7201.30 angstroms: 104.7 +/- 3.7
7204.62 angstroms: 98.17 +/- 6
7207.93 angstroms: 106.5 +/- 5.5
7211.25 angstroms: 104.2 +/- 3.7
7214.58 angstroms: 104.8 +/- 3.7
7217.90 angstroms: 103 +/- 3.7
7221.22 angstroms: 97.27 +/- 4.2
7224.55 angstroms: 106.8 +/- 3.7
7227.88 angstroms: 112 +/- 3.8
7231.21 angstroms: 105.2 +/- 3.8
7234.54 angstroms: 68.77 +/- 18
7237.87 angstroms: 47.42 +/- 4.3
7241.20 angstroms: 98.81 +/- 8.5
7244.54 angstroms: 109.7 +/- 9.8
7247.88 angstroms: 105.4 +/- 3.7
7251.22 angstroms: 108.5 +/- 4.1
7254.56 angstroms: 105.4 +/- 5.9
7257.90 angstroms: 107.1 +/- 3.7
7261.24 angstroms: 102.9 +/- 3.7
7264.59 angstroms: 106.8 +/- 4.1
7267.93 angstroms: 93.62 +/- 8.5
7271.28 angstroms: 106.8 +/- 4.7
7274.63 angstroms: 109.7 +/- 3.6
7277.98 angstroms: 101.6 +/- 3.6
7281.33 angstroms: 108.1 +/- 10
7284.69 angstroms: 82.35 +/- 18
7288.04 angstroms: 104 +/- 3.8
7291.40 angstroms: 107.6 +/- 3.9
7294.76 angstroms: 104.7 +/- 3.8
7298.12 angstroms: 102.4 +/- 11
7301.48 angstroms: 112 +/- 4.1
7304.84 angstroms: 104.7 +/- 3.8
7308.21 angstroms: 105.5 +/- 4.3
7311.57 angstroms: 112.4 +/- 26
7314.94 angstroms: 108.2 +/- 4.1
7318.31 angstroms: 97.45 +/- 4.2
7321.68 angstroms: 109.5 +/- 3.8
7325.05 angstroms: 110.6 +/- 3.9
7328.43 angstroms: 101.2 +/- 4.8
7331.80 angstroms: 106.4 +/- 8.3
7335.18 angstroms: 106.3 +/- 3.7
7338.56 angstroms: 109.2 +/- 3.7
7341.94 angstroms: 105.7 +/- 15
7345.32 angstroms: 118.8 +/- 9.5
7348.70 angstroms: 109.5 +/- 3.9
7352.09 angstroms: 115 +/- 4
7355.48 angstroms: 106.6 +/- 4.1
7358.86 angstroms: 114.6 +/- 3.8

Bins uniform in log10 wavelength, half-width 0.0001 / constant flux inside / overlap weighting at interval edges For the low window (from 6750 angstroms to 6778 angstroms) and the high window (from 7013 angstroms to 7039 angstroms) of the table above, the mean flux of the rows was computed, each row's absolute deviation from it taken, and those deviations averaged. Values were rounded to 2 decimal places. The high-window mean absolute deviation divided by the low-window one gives 0.94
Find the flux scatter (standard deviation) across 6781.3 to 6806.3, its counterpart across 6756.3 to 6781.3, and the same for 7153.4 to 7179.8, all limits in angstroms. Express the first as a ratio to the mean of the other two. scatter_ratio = 1.2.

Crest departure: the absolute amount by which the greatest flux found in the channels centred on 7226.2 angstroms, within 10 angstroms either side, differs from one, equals 111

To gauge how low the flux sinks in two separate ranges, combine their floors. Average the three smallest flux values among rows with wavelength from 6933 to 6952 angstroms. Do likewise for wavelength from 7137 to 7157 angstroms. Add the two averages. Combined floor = 205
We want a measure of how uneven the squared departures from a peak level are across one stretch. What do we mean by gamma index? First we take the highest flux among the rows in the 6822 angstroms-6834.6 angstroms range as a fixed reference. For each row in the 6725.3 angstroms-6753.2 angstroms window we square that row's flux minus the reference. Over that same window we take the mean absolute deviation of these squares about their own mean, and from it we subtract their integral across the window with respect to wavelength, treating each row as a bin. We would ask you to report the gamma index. -1875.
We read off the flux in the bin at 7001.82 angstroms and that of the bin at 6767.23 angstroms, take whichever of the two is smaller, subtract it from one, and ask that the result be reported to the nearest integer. -106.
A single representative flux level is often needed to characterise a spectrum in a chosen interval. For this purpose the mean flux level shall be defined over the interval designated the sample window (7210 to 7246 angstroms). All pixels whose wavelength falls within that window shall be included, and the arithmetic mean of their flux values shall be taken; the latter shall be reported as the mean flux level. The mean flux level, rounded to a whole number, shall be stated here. 96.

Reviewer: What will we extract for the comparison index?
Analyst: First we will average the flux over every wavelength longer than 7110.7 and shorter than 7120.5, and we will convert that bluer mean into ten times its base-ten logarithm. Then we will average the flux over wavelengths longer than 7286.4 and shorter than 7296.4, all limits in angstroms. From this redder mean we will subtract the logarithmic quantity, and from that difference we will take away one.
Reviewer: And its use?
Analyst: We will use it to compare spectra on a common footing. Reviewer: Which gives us 84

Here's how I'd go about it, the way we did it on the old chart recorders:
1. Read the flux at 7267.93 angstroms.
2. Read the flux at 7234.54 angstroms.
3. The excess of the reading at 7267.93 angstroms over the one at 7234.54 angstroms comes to 25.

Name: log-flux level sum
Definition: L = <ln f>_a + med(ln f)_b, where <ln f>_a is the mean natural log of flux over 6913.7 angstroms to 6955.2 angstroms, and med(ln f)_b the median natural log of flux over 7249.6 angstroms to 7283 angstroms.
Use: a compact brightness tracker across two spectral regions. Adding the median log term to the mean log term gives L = 9.35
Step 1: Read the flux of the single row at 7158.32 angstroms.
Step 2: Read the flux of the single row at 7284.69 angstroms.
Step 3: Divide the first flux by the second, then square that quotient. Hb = 1.63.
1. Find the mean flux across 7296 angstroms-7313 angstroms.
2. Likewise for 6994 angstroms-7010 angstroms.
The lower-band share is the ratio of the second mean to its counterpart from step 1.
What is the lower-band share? 0.99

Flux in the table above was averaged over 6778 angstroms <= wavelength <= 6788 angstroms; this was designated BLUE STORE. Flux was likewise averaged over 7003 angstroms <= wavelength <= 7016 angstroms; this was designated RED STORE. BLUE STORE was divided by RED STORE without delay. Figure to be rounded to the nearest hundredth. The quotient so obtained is 0.97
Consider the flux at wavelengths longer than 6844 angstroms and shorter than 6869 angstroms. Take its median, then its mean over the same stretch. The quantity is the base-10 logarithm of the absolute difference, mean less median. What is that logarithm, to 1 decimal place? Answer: 0.1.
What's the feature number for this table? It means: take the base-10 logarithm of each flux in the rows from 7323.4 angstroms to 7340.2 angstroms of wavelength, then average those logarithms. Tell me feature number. 2.03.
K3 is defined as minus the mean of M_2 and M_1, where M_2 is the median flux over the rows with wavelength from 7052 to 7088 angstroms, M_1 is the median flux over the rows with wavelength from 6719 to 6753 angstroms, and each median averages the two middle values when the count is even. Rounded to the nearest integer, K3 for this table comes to -108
